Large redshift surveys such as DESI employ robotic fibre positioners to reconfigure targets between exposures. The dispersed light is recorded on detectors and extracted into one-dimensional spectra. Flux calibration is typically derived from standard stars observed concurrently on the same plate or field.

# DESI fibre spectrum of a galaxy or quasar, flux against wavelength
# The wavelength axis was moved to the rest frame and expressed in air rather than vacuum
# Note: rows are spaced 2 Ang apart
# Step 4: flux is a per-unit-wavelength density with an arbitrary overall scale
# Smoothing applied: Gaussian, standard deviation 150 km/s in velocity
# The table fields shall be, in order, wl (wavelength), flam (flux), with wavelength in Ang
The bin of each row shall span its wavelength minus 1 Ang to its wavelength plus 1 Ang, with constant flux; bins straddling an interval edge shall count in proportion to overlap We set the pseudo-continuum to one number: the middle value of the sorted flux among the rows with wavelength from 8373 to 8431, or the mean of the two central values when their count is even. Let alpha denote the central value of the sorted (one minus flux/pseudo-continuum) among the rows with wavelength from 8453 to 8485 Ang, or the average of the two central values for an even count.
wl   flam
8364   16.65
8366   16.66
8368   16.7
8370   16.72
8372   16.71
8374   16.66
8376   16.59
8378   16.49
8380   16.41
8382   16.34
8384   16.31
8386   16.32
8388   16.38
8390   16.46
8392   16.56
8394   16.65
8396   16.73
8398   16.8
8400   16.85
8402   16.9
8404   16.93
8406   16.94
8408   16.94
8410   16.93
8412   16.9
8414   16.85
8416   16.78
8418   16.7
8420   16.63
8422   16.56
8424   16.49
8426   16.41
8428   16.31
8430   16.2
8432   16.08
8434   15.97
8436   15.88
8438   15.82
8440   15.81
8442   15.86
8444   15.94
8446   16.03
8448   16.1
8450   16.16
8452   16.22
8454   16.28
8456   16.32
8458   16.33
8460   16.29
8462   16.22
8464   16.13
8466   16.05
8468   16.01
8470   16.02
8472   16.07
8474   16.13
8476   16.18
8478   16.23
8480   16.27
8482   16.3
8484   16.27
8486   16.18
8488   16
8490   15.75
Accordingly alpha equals 0.024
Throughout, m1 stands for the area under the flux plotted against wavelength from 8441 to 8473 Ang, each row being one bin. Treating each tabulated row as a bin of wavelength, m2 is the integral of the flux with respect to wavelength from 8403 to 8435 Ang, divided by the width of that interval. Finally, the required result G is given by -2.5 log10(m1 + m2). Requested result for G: -6.82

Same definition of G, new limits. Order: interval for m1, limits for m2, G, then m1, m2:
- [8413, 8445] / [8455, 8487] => -6.82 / 521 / 16.2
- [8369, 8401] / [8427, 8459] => -6.84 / 530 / 16.1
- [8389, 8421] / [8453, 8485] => -6.86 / 537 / 16.2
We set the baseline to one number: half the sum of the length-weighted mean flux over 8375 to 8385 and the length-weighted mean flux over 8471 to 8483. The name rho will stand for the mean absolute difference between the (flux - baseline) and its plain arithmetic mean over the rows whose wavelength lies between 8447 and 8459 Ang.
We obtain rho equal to 0.075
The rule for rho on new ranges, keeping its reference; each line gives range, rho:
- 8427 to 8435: 0.115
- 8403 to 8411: 0.005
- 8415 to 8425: 0.086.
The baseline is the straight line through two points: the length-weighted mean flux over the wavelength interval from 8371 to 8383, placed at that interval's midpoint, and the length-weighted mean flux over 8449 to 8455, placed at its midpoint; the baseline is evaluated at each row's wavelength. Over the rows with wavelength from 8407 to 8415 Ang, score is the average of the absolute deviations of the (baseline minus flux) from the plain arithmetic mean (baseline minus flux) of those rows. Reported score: 0.022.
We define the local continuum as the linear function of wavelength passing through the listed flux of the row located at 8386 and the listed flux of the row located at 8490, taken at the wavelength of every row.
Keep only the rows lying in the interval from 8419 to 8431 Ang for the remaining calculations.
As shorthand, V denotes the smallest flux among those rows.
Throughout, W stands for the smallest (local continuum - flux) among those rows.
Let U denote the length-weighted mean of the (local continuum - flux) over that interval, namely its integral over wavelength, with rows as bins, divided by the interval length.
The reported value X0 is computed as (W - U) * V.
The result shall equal -2.74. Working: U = -0.327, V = 16.2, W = -0.50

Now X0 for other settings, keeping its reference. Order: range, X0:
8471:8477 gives -1.03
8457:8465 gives -1.15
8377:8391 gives -1.72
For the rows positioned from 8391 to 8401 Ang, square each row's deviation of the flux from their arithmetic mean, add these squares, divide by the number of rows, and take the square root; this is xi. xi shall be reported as 0.10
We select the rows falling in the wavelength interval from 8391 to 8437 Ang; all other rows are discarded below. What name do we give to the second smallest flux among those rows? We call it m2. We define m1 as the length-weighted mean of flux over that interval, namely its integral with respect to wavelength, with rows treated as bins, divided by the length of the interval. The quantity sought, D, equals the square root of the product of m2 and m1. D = 16.3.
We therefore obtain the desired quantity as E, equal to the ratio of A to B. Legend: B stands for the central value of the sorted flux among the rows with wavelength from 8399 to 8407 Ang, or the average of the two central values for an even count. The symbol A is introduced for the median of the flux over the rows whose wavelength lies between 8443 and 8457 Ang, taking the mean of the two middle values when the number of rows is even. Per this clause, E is 0.96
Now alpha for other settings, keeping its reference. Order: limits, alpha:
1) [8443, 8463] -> 0.025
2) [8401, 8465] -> 0.020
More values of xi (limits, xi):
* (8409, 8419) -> 0.08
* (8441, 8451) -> 0.11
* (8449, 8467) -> 0.09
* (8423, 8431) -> 0.11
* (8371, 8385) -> 0.15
